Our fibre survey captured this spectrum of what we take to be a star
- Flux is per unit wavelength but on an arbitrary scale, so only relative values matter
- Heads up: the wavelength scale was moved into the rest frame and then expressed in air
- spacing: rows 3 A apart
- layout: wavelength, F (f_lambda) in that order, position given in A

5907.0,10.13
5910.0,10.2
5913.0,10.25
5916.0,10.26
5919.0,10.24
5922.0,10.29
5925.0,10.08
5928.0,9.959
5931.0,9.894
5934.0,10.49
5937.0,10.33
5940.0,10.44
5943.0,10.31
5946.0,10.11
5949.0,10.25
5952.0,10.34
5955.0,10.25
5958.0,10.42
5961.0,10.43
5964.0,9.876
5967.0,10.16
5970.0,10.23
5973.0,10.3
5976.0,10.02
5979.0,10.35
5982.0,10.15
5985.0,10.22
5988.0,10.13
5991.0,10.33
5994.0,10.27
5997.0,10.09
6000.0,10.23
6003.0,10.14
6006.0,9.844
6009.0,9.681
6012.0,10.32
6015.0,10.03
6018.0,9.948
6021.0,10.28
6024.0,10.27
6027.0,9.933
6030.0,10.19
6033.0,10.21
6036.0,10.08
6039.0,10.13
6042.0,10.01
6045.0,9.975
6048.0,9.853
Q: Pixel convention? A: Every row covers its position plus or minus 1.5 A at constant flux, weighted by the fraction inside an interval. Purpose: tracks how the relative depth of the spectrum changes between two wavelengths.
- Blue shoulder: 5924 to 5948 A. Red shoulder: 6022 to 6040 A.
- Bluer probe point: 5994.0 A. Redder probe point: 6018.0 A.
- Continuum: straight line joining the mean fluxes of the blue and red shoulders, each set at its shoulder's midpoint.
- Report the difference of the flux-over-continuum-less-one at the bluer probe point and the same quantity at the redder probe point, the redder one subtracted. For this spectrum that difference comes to 0.030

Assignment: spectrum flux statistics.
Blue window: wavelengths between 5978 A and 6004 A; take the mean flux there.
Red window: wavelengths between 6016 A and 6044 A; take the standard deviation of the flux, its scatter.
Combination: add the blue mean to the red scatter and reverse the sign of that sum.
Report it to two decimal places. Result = -10.34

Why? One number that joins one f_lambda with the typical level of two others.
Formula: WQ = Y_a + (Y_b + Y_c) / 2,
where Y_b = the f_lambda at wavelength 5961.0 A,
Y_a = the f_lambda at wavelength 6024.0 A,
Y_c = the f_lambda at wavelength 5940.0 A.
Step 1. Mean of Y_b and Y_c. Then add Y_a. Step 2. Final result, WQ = 20.7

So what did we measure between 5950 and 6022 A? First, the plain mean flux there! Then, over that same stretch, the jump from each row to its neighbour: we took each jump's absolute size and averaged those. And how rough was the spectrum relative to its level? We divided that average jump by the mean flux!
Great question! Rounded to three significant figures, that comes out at 0.0201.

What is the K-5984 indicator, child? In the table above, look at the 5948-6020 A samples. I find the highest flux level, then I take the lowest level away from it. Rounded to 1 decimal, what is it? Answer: 0.7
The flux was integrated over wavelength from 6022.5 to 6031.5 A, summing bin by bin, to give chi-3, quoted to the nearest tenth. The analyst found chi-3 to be 91.2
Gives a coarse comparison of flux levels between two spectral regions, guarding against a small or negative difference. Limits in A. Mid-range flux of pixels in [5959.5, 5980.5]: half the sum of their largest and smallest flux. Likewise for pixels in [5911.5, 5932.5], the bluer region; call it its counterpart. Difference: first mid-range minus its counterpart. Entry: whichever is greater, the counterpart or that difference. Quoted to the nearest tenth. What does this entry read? 10.1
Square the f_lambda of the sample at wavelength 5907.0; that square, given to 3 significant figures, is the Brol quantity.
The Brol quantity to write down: 103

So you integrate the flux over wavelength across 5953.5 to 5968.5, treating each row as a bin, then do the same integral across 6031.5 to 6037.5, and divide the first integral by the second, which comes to 2.52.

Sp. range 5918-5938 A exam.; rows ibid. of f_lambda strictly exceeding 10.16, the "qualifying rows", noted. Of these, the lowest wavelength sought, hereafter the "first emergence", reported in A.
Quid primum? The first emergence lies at 5919.0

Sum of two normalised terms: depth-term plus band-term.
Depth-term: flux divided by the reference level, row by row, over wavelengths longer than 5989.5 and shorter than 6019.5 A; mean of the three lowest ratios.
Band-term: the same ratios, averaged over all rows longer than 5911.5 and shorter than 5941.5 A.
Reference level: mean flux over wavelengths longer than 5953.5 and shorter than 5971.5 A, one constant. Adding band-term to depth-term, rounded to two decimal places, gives 1.96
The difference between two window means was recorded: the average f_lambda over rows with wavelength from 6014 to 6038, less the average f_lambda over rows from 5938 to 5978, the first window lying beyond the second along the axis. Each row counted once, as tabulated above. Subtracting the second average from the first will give -0.124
